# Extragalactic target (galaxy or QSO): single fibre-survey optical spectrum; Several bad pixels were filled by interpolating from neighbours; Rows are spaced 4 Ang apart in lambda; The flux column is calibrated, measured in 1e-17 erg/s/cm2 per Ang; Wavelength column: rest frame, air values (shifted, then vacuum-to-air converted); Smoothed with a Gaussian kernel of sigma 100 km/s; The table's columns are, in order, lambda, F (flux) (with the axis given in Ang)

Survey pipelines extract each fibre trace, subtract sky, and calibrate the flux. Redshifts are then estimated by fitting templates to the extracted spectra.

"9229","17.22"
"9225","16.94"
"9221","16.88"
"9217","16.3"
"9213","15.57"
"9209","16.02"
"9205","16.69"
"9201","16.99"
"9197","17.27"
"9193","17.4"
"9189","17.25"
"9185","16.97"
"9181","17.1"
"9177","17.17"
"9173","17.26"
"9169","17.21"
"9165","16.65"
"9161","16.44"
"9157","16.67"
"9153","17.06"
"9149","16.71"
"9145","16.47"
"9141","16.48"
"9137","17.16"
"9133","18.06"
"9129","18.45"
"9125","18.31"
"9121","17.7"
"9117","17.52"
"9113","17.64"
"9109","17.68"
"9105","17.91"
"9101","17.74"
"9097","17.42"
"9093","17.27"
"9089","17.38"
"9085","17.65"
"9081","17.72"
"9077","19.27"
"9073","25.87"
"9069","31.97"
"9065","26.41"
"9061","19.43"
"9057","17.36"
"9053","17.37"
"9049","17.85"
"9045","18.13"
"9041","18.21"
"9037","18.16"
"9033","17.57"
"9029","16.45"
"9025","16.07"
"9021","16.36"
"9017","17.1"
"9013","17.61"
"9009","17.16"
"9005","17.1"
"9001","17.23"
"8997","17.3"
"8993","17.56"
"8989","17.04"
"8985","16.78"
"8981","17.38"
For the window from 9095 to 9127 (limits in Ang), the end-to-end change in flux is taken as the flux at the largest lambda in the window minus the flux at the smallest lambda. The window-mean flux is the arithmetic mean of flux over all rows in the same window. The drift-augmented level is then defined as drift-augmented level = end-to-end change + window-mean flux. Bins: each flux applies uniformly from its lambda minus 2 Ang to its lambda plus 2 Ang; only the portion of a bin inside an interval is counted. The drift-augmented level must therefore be 18.6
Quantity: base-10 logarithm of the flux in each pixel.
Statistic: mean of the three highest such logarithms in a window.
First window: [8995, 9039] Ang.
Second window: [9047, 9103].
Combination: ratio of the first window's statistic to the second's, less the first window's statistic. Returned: -0.386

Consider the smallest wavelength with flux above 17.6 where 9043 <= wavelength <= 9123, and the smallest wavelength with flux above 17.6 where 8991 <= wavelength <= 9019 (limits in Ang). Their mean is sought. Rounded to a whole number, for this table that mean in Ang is 9029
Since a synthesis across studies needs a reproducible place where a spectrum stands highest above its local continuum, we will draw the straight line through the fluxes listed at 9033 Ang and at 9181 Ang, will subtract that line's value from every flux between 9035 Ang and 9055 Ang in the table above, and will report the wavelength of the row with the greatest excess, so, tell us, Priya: 9041 Ang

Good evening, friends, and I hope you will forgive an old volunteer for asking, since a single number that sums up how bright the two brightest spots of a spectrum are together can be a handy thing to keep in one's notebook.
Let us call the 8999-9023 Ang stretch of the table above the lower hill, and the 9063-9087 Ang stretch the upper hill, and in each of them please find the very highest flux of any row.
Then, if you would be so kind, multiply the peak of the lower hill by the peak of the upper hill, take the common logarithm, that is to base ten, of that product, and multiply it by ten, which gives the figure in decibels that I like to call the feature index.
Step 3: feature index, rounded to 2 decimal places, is 27.51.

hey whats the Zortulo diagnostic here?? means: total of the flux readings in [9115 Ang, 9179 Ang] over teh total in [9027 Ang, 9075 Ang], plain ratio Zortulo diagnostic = 1.12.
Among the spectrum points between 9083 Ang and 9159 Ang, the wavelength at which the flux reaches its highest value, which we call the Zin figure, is 9129 Ang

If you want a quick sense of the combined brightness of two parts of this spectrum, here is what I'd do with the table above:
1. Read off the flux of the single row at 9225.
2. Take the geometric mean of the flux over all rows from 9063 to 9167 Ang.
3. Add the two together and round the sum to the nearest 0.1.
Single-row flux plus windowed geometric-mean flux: 35.4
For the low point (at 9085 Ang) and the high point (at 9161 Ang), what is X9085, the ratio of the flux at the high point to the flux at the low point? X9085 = 0.93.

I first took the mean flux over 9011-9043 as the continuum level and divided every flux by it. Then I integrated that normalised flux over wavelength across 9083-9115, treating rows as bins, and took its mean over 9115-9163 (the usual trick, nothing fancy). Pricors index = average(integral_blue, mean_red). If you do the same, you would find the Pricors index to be 17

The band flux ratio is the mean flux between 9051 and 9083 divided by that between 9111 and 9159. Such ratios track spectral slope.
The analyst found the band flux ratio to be 1.26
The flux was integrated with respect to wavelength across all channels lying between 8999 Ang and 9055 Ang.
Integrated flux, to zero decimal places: 969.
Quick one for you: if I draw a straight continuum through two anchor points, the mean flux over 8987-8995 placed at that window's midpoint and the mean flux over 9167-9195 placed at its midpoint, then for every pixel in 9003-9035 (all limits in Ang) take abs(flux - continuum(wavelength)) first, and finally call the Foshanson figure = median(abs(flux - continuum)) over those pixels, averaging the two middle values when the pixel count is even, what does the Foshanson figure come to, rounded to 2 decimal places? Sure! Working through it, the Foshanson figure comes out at 0.31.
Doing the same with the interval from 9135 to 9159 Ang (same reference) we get 0.52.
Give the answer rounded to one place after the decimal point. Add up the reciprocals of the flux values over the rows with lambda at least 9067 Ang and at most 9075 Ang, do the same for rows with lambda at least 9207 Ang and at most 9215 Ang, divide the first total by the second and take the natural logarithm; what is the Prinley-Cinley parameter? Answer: -0.6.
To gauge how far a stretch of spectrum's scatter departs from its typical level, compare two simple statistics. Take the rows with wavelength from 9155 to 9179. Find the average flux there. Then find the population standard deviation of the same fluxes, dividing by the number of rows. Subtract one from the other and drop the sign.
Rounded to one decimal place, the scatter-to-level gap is 16.6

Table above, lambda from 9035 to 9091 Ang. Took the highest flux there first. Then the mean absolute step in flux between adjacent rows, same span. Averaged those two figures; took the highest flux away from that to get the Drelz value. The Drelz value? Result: -14.8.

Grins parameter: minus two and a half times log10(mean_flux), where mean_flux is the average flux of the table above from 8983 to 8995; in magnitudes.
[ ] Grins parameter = -3.08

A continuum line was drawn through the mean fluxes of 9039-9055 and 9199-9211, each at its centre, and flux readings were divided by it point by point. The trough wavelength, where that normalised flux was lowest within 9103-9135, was 9117 Ang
